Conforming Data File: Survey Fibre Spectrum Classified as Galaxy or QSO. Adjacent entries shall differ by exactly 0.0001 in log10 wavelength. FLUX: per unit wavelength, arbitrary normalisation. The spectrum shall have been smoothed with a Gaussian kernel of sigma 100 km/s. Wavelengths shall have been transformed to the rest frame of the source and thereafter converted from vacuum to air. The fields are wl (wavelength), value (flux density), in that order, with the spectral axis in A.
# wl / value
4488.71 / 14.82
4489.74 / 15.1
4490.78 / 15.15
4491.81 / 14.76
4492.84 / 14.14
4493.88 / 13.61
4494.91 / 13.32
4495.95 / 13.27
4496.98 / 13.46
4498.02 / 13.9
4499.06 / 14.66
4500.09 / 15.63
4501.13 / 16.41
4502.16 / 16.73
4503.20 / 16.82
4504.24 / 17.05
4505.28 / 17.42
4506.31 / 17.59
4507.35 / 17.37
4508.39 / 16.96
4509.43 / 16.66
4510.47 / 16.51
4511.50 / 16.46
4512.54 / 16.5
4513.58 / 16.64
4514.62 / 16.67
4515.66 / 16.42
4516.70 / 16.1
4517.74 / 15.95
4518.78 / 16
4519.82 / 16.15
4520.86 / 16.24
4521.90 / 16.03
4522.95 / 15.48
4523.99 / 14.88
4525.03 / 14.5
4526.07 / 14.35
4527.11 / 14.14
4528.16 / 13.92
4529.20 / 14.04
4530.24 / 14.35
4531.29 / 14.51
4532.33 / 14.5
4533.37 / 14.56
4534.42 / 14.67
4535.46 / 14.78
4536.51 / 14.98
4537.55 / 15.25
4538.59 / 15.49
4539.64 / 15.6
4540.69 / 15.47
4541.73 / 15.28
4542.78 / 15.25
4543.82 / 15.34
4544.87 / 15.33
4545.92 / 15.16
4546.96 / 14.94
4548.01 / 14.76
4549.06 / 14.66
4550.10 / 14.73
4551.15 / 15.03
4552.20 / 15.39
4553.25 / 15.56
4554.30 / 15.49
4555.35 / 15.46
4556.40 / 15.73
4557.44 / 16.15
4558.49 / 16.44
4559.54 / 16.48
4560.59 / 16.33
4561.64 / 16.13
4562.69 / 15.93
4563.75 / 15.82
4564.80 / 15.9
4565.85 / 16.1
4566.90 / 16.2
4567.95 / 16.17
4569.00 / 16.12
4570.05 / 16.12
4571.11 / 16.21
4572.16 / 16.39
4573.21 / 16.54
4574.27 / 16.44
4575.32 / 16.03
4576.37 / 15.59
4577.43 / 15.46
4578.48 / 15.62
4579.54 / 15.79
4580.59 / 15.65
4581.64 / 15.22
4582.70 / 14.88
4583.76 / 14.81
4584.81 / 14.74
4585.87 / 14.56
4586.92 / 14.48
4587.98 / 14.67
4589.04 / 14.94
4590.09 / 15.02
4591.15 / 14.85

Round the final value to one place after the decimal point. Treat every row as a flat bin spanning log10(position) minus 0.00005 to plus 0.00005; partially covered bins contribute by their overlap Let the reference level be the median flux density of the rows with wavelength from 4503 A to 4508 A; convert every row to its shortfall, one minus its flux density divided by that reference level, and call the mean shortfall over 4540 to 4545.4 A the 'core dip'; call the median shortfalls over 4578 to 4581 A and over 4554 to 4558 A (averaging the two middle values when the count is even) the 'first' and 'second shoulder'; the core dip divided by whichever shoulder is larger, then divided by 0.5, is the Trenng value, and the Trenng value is 2.3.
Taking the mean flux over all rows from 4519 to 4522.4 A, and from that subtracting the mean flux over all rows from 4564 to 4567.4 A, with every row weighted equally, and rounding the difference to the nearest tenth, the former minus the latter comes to 0.1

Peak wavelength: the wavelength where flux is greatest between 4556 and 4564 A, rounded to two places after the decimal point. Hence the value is 4559.54 A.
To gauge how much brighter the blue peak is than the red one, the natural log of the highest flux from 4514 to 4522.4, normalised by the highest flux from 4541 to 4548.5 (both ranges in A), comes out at 0.083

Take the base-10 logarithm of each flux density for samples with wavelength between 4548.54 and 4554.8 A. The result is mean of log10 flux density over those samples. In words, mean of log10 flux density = 1.18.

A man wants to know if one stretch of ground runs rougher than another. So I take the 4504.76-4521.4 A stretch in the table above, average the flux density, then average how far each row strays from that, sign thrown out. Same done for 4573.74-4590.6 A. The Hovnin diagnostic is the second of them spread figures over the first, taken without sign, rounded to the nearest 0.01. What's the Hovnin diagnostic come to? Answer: 1.25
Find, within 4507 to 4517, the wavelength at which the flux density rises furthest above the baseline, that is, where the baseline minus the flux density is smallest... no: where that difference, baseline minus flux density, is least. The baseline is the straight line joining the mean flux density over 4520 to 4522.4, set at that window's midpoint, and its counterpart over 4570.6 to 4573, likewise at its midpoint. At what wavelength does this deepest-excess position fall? 4507.35 A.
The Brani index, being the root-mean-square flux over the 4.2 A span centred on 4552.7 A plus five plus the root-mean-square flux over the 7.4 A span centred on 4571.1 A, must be 36.7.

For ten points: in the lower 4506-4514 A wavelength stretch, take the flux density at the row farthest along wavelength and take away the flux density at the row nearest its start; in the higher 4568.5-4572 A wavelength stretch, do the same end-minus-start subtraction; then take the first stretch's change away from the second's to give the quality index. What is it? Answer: 1.0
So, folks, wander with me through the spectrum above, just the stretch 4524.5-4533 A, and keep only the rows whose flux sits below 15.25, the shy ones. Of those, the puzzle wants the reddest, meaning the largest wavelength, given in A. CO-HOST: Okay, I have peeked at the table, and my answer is 4532.33 A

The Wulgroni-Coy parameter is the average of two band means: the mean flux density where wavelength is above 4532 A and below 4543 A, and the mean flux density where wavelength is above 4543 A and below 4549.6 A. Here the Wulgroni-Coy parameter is 15.1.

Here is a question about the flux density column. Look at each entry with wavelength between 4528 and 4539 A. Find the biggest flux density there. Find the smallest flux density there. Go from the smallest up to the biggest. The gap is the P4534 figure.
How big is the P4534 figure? 1.6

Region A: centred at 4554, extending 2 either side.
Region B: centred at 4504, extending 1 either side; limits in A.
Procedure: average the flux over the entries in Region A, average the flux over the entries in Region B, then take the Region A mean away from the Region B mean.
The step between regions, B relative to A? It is 1.5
